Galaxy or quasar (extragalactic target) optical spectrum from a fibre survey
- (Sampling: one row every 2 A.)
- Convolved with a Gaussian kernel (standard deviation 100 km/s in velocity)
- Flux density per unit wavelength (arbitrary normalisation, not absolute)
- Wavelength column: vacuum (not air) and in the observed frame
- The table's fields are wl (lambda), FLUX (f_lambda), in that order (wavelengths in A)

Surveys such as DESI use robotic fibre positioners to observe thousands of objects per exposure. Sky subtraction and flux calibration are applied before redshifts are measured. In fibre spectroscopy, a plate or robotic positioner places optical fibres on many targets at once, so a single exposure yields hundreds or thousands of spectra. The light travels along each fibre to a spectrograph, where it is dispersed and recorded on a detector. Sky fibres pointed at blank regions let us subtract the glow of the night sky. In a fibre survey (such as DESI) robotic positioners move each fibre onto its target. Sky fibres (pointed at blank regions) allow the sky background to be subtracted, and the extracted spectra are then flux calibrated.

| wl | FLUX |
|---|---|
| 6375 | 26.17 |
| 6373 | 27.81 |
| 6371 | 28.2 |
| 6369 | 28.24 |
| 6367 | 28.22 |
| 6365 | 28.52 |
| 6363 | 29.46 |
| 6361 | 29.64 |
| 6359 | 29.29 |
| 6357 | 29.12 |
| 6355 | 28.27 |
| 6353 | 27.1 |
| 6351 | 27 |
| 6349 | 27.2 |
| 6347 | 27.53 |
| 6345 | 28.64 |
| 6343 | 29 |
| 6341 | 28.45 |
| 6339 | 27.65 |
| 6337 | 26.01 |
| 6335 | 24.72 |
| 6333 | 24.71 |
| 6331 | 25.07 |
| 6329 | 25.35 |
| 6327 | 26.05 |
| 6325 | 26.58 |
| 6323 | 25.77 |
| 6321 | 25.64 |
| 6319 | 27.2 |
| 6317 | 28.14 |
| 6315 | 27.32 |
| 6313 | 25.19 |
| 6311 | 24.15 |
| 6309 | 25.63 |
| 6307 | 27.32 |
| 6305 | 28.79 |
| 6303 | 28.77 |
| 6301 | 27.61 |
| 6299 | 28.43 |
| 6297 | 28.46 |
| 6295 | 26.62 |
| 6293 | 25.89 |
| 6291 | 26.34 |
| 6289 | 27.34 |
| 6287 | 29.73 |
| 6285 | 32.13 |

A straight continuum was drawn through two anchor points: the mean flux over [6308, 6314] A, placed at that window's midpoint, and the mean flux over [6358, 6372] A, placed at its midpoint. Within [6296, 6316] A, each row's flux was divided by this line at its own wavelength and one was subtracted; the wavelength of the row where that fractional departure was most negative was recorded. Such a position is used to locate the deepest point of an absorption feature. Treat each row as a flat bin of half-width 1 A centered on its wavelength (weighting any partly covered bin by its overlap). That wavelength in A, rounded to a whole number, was 6311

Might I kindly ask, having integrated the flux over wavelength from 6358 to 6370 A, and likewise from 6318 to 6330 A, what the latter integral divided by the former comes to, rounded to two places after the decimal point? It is 0.90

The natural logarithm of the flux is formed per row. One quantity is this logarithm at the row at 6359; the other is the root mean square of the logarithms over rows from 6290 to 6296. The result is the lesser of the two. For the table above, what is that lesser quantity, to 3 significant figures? 3.27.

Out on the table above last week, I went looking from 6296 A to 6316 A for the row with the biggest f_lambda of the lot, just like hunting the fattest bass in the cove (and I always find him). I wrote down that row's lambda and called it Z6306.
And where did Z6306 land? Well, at 6305 A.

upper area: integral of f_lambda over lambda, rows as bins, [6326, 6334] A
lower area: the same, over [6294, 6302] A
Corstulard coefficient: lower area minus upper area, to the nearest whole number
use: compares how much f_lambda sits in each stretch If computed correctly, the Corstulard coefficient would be 20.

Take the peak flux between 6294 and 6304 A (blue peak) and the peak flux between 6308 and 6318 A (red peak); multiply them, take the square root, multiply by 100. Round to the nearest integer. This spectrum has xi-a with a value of 2845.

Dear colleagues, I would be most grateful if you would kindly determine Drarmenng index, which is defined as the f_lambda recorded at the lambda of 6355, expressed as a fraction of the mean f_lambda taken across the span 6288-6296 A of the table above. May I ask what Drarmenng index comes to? 1.06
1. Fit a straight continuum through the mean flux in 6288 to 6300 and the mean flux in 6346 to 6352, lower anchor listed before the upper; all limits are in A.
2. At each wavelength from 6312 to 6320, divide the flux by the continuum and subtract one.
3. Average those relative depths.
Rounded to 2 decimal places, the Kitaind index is -0.01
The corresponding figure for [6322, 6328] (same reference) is -0.04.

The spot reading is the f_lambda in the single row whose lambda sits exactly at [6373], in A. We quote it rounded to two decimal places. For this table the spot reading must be 27.81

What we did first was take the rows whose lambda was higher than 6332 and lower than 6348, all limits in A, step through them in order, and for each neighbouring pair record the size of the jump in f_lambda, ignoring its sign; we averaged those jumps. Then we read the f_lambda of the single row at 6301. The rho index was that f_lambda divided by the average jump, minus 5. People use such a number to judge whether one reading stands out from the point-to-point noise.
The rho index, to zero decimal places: 29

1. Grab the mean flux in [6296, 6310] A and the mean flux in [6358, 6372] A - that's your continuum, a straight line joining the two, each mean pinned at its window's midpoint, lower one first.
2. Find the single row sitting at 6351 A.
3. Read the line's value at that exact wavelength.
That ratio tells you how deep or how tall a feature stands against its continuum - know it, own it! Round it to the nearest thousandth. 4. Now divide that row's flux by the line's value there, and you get 0.945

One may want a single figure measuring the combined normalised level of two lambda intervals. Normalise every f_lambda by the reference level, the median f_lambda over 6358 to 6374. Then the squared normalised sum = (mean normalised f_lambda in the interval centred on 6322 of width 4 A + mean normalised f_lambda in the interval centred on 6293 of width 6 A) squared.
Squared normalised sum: 3.36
